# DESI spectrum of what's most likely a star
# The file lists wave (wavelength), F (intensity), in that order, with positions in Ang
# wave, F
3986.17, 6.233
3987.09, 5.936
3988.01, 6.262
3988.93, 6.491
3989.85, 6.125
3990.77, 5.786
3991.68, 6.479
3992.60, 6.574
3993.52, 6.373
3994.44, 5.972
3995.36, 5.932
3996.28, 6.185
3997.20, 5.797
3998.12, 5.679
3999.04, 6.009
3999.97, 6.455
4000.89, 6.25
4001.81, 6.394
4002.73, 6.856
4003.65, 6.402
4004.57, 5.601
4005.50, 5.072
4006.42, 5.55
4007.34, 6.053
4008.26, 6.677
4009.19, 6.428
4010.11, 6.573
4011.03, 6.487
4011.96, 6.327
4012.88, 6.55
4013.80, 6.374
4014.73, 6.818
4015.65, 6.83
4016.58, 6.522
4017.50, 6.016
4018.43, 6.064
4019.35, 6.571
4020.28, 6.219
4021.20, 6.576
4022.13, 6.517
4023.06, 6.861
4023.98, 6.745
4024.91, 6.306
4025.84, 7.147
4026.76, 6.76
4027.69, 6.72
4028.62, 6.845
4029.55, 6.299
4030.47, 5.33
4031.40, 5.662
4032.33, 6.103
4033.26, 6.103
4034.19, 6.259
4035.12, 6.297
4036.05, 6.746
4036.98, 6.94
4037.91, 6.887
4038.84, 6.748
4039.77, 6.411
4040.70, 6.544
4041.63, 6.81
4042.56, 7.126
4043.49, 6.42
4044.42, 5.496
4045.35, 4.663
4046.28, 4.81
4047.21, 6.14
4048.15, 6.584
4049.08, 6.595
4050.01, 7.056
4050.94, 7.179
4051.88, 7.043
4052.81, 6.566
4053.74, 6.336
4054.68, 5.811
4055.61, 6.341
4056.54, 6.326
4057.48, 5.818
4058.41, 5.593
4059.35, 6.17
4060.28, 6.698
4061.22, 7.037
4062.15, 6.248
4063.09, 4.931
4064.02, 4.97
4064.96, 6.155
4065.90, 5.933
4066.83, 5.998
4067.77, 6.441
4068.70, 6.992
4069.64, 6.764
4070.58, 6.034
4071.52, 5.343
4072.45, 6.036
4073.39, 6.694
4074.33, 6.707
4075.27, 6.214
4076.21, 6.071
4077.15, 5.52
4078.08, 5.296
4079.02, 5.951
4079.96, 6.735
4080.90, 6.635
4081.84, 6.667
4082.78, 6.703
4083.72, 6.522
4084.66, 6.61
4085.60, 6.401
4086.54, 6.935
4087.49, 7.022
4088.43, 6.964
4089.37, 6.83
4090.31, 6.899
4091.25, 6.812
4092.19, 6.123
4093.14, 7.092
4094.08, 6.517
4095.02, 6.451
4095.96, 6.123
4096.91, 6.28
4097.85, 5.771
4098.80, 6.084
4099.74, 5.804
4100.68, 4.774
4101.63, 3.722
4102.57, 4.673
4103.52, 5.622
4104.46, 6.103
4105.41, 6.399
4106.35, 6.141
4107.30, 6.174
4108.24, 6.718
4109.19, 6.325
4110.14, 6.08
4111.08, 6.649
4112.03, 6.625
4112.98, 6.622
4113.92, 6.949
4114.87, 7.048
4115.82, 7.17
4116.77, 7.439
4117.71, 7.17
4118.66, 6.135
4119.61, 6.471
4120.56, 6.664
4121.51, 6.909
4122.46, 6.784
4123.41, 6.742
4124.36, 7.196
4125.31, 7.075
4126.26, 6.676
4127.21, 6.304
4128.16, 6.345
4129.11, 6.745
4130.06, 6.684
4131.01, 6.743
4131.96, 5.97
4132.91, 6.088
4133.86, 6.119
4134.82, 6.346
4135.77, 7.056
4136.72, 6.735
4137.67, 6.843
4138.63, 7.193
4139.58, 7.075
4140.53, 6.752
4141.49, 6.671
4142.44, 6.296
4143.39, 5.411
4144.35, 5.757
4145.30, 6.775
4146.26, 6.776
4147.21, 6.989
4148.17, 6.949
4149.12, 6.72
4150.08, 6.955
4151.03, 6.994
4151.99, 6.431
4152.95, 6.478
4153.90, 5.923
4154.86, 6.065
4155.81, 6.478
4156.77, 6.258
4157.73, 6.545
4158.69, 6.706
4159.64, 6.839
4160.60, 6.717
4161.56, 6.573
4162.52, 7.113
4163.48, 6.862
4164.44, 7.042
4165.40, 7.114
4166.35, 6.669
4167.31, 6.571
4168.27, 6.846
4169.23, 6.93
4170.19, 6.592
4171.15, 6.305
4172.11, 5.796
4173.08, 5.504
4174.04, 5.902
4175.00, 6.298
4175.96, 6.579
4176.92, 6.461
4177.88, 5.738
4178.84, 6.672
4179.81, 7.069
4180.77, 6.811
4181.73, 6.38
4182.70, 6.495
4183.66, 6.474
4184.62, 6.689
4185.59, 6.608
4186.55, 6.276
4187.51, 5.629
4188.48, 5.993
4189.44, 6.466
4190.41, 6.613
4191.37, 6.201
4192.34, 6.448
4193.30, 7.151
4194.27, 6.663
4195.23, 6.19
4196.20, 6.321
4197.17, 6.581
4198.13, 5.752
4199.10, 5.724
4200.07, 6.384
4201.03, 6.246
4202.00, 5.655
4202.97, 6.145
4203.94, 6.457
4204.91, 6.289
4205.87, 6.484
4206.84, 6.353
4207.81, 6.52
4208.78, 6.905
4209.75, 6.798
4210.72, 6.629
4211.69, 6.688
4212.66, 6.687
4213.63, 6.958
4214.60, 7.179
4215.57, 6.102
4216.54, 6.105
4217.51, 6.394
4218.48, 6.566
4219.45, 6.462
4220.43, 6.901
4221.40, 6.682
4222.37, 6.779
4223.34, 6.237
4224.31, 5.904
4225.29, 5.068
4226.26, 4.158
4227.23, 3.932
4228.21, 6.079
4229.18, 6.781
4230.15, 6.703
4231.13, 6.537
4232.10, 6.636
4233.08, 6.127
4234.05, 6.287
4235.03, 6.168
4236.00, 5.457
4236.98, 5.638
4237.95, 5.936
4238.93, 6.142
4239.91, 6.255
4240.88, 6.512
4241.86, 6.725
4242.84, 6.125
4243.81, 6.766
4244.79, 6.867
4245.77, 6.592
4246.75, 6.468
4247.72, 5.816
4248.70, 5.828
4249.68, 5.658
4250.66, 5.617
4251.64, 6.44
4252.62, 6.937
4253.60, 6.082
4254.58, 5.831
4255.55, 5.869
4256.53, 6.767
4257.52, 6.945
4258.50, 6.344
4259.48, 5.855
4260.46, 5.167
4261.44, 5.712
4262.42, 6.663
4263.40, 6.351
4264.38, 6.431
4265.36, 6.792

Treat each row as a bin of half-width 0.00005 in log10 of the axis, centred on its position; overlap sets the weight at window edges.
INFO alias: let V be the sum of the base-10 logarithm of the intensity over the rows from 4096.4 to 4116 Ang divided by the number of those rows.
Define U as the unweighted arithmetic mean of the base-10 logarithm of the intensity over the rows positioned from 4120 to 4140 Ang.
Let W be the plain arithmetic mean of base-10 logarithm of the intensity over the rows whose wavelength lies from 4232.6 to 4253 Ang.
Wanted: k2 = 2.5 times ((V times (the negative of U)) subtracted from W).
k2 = 3.59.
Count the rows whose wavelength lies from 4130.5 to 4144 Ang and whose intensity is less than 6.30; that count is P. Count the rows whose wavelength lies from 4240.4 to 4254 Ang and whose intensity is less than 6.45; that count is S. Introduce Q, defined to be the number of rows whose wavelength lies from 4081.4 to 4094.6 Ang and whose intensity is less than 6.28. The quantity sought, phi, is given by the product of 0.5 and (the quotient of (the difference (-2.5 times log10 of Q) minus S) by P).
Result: -0.7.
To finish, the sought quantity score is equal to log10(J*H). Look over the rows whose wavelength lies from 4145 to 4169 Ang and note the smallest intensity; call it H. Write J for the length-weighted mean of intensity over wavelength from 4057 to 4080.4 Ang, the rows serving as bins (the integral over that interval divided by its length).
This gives 1.56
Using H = 5.923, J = 6.1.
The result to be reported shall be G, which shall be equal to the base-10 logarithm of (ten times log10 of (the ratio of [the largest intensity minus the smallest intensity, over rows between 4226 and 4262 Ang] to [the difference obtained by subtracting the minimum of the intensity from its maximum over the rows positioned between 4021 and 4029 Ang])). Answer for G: 0.74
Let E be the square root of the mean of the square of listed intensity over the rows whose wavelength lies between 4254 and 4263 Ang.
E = 6.15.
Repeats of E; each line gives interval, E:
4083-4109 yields 6.25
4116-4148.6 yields 6.66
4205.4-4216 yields 6.67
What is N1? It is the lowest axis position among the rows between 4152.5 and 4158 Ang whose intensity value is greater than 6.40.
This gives 4152.95 Ang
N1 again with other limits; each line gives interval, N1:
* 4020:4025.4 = 4021.20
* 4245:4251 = 4245.77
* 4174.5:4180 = 4175.96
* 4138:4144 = 4138.63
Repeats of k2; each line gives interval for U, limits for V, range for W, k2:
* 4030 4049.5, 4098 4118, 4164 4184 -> 3.59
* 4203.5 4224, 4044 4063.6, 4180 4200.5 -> 3.62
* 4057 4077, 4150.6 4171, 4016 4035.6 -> 3.63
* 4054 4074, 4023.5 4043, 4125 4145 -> 3.63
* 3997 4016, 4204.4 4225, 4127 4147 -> 3.65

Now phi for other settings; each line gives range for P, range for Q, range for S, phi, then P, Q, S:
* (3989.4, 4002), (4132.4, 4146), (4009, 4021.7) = -0.4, 9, 4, 6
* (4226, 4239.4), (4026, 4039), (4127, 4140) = -0.4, 10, 5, 6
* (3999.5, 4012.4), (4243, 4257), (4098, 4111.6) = -1.4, 5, 7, 12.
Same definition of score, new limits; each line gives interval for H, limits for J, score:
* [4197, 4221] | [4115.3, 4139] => 1.58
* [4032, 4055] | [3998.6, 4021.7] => 1.47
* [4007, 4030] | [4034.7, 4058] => 1.58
